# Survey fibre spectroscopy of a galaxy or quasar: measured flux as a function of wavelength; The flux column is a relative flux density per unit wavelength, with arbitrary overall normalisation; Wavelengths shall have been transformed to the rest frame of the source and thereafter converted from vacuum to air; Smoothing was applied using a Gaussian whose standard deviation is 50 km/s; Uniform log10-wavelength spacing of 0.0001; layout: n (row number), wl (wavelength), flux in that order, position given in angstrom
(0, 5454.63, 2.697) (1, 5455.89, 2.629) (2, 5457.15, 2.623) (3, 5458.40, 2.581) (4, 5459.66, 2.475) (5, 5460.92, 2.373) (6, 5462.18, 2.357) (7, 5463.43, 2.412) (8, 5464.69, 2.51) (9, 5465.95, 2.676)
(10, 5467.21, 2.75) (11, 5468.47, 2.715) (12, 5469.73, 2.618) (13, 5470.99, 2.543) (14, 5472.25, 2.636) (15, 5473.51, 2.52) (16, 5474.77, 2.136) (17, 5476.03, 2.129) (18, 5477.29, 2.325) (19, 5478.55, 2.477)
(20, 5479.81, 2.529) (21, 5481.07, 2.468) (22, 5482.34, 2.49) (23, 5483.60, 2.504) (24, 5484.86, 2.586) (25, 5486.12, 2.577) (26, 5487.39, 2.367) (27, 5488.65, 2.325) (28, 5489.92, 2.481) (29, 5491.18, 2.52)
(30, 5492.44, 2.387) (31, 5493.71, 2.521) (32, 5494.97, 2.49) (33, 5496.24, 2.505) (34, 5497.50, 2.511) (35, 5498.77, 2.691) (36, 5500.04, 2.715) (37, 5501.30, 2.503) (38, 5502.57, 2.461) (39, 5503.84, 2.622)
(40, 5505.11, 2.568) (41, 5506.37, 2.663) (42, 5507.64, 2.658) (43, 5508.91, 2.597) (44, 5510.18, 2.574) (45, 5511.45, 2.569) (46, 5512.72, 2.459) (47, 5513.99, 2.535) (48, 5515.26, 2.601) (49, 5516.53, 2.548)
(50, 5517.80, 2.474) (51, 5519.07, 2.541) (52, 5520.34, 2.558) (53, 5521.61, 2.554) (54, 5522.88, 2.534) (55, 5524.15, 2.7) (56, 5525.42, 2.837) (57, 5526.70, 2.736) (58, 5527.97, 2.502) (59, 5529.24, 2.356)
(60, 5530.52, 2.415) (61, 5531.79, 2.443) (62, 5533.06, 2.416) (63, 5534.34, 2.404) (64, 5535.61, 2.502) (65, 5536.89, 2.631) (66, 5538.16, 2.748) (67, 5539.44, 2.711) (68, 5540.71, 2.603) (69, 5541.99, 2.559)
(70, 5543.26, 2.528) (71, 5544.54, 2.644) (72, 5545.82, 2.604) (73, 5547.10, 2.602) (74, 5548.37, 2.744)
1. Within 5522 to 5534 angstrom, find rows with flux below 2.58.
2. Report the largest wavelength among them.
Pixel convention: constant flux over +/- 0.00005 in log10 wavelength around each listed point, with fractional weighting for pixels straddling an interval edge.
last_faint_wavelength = 5533.06 angstrom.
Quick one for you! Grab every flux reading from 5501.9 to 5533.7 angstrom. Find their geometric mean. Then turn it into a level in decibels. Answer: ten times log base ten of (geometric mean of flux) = 4.07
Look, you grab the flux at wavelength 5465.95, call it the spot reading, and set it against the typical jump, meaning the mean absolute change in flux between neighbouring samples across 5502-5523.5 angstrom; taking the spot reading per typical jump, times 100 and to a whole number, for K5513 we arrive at 4805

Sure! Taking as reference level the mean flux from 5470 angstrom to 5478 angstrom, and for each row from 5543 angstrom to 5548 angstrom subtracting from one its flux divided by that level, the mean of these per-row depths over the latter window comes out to -0.089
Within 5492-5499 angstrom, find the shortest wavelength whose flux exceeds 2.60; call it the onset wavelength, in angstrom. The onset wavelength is 5498.77 angstrom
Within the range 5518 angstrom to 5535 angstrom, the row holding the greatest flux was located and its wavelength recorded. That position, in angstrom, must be 5525.42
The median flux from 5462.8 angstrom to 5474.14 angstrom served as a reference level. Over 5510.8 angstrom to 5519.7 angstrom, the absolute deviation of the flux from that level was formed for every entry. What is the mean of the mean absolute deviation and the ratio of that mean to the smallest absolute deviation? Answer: 2.6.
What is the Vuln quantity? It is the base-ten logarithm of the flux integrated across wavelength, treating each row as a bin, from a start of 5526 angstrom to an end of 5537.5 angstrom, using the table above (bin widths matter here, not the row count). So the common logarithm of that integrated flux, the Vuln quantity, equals 1.46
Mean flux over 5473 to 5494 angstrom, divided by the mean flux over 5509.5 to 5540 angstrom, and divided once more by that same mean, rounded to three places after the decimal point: 0.372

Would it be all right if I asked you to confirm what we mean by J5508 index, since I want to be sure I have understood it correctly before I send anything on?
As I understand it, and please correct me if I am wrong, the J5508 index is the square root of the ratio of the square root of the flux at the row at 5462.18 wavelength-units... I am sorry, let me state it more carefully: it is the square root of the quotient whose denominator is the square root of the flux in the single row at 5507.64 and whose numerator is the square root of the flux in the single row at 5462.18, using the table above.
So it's 0.97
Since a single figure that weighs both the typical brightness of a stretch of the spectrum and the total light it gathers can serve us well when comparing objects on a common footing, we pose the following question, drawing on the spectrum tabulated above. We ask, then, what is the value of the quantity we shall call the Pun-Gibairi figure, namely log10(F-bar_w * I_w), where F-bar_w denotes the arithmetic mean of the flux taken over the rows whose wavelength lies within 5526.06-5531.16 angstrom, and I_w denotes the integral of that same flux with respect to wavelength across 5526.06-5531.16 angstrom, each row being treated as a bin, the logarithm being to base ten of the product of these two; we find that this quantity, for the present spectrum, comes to 1.50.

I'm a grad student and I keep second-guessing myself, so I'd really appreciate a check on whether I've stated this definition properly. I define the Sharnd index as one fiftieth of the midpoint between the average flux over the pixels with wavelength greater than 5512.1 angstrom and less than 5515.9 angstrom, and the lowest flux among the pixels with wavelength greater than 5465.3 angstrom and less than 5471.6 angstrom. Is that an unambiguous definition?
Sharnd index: 0.0507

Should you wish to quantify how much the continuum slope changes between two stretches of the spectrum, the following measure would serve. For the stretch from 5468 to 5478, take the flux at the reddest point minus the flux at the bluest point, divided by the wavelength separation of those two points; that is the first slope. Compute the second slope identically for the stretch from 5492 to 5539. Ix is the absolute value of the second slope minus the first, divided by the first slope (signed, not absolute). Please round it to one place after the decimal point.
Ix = -1.2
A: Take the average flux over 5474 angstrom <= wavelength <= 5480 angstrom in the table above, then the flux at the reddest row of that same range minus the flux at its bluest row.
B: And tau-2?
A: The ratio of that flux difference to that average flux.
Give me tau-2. 0.17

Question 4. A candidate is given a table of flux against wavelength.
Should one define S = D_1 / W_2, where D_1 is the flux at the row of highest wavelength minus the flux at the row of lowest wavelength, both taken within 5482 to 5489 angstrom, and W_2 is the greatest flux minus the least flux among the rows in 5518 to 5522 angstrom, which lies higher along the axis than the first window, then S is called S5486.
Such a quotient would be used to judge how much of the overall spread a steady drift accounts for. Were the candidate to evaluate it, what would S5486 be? -9.7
